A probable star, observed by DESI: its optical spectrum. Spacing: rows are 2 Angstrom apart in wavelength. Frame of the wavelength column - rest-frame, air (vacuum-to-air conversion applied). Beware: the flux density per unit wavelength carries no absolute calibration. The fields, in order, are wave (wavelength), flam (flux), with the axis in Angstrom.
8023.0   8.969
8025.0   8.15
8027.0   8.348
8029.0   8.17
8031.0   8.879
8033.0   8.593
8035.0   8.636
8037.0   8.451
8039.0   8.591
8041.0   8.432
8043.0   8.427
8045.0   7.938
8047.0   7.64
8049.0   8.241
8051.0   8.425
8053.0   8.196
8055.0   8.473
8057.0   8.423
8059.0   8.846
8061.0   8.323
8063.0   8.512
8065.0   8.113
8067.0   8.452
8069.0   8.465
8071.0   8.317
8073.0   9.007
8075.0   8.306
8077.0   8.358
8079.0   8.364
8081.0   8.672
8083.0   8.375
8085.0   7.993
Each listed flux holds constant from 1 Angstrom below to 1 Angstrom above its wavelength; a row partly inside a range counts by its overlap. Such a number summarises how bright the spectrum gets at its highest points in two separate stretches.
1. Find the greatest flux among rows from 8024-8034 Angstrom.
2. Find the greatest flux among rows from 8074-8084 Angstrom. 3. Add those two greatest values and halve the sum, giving 8.78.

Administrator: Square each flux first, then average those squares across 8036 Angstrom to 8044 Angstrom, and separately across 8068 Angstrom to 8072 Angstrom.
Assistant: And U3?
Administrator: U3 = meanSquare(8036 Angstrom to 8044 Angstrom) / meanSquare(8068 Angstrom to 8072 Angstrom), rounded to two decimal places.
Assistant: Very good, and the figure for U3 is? 1.02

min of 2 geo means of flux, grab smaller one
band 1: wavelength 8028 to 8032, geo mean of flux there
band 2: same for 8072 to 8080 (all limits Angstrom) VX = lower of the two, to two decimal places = 8.50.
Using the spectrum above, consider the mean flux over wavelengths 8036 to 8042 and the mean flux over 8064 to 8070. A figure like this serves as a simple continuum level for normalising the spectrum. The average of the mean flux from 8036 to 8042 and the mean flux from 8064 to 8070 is 8.42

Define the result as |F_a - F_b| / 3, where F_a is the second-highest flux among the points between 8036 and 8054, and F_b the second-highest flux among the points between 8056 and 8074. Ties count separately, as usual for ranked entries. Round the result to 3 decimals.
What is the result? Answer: 0.132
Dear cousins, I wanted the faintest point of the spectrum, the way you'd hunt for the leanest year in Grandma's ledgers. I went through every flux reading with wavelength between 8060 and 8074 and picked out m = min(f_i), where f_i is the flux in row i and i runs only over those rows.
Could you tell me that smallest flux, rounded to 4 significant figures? 8.113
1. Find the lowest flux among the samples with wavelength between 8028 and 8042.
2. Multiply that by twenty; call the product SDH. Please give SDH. 163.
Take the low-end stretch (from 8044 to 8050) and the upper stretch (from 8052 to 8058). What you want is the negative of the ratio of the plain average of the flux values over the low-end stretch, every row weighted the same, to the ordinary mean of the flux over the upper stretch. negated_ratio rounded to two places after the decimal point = -0.95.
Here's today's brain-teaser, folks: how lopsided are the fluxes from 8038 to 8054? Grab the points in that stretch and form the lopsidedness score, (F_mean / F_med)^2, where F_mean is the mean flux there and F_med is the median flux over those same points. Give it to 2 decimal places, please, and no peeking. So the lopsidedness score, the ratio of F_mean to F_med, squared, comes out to 0.98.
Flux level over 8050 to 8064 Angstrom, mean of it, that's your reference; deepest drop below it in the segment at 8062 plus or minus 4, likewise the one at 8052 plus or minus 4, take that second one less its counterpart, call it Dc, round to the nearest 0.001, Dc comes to -0.083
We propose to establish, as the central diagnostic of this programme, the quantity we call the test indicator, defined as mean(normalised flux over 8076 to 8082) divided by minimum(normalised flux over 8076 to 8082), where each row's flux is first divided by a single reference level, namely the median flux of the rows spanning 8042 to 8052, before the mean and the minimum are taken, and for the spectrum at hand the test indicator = 1.01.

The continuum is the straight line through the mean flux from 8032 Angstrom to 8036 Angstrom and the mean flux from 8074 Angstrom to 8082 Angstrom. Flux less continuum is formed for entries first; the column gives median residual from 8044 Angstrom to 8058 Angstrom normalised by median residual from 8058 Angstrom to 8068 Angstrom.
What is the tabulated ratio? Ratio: 15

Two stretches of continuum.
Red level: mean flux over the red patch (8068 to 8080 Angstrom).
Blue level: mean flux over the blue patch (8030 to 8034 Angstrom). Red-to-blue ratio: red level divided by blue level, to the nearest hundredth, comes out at 0.97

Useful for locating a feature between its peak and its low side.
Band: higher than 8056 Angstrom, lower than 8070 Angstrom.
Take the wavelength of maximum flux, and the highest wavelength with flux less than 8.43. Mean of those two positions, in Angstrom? 8062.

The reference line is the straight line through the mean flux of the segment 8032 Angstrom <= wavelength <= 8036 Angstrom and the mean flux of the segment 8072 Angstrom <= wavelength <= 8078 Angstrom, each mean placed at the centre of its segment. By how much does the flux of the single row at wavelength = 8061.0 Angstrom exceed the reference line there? -0.25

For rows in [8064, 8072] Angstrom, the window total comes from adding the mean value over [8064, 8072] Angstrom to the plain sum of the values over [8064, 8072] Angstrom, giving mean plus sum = 42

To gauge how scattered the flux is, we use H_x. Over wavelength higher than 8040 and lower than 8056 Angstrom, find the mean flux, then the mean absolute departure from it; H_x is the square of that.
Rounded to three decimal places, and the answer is 0.050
